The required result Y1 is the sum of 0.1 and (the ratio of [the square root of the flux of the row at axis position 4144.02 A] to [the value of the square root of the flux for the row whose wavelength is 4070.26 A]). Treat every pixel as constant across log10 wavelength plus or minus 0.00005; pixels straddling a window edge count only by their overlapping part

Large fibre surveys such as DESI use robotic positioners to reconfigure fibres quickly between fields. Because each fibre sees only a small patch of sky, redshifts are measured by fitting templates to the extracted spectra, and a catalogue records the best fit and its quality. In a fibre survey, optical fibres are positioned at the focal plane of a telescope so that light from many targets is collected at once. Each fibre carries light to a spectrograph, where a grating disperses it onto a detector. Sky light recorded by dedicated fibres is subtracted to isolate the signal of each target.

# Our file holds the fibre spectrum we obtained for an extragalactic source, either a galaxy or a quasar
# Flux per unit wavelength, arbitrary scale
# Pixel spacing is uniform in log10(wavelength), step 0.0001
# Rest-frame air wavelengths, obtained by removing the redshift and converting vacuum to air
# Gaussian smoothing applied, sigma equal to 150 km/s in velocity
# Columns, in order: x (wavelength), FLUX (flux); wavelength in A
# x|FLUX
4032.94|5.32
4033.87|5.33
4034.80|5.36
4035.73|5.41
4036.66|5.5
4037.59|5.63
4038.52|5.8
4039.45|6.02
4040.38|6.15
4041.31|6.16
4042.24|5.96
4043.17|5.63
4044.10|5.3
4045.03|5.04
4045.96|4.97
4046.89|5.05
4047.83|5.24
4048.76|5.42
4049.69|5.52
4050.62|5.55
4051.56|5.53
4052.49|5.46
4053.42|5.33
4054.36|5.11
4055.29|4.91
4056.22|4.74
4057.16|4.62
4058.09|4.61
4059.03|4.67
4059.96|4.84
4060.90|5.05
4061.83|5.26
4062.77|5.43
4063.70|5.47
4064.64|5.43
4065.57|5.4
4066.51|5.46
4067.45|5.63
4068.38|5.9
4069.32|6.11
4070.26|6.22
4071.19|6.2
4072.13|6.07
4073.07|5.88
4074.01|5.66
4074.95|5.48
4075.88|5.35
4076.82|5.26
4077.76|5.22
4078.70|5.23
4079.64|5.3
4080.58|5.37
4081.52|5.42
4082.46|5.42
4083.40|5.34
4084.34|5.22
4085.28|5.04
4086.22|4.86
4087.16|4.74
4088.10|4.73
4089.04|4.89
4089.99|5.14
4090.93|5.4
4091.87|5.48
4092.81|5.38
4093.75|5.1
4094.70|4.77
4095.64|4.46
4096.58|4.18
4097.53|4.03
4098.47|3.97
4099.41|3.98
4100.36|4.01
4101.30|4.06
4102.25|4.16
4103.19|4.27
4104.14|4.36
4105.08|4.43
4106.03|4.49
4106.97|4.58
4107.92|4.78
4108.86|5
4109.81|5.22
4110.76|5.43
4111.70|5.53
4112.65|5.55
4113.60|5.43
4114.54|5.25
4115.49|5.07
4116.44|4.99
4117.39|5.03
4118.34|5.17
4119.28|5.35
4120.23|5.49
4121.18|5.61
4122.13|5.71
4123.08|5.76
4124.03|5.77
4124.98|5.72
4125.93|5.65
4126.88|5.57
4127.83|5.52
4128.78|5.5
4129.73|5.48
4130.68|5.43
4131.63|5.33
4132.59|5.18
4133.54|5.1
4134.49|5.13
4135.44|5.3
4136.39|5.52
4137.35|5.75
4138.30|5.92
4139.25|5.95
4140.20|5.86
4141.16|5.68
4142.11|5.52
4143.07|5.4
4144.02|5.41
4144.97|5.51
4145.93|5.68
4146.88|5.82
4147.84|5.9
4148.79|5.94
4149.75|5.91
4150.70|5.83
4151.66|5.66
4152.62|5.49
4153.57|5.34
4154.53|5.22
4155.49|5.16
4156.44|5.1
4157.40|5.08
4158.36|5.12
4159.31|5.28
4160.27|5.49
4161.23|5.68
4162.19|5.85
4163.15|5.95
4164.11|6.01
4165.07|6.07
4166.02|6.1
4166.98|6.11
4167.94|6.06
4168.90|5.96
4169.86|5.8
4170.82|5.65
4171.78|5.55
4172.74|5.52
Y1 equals 1.03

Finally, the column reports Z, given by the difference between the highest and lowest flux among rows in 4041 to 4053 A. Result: 1.2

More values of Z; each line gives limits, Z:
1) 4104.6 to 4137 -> 1.3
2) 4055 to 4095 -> 1.6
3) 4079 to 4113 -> 1.6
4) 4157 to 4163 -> 0.8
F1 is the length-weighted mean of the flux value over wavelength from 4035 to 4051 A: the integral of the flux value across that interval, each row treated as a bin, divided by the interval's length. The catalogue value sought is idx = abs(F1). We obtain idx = 5.55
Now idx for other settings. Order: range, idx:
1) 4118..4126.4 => 5.59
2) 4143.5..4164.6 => 5.56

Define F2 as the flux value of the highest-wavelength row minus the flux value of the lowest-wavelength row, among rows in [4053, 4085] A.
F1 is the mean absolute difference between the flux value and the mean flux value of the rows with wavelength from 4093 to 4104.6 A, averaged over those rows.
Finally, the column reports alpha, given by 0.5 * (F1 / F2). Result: -1.2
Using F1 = 0.26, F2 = -0.1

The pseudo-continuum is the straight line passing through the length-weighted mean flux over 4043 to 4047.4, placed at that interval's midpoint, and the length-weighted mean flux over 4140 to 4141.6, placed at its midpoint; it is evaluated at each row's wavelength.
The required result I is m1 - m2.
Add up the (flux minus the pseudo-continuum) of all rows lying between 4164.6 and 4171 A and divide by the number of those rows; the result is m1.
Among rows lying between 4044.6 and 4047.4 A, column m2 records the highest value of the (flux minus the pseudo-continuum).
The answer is 0.20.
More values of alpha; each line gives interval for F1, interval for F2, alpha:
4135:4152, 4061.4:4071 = 0.1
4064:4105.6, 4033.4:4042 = 0.3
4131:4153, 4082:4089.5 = -0.2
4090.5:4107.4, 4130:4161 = 3.4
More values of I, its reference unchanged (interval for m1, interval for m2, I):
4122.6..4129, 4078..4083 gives -0.04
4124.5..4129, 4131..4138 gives -0.10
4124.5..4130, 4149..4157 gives -0.20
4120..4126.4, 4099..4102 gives 1.48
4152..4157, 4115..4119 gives -0.12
